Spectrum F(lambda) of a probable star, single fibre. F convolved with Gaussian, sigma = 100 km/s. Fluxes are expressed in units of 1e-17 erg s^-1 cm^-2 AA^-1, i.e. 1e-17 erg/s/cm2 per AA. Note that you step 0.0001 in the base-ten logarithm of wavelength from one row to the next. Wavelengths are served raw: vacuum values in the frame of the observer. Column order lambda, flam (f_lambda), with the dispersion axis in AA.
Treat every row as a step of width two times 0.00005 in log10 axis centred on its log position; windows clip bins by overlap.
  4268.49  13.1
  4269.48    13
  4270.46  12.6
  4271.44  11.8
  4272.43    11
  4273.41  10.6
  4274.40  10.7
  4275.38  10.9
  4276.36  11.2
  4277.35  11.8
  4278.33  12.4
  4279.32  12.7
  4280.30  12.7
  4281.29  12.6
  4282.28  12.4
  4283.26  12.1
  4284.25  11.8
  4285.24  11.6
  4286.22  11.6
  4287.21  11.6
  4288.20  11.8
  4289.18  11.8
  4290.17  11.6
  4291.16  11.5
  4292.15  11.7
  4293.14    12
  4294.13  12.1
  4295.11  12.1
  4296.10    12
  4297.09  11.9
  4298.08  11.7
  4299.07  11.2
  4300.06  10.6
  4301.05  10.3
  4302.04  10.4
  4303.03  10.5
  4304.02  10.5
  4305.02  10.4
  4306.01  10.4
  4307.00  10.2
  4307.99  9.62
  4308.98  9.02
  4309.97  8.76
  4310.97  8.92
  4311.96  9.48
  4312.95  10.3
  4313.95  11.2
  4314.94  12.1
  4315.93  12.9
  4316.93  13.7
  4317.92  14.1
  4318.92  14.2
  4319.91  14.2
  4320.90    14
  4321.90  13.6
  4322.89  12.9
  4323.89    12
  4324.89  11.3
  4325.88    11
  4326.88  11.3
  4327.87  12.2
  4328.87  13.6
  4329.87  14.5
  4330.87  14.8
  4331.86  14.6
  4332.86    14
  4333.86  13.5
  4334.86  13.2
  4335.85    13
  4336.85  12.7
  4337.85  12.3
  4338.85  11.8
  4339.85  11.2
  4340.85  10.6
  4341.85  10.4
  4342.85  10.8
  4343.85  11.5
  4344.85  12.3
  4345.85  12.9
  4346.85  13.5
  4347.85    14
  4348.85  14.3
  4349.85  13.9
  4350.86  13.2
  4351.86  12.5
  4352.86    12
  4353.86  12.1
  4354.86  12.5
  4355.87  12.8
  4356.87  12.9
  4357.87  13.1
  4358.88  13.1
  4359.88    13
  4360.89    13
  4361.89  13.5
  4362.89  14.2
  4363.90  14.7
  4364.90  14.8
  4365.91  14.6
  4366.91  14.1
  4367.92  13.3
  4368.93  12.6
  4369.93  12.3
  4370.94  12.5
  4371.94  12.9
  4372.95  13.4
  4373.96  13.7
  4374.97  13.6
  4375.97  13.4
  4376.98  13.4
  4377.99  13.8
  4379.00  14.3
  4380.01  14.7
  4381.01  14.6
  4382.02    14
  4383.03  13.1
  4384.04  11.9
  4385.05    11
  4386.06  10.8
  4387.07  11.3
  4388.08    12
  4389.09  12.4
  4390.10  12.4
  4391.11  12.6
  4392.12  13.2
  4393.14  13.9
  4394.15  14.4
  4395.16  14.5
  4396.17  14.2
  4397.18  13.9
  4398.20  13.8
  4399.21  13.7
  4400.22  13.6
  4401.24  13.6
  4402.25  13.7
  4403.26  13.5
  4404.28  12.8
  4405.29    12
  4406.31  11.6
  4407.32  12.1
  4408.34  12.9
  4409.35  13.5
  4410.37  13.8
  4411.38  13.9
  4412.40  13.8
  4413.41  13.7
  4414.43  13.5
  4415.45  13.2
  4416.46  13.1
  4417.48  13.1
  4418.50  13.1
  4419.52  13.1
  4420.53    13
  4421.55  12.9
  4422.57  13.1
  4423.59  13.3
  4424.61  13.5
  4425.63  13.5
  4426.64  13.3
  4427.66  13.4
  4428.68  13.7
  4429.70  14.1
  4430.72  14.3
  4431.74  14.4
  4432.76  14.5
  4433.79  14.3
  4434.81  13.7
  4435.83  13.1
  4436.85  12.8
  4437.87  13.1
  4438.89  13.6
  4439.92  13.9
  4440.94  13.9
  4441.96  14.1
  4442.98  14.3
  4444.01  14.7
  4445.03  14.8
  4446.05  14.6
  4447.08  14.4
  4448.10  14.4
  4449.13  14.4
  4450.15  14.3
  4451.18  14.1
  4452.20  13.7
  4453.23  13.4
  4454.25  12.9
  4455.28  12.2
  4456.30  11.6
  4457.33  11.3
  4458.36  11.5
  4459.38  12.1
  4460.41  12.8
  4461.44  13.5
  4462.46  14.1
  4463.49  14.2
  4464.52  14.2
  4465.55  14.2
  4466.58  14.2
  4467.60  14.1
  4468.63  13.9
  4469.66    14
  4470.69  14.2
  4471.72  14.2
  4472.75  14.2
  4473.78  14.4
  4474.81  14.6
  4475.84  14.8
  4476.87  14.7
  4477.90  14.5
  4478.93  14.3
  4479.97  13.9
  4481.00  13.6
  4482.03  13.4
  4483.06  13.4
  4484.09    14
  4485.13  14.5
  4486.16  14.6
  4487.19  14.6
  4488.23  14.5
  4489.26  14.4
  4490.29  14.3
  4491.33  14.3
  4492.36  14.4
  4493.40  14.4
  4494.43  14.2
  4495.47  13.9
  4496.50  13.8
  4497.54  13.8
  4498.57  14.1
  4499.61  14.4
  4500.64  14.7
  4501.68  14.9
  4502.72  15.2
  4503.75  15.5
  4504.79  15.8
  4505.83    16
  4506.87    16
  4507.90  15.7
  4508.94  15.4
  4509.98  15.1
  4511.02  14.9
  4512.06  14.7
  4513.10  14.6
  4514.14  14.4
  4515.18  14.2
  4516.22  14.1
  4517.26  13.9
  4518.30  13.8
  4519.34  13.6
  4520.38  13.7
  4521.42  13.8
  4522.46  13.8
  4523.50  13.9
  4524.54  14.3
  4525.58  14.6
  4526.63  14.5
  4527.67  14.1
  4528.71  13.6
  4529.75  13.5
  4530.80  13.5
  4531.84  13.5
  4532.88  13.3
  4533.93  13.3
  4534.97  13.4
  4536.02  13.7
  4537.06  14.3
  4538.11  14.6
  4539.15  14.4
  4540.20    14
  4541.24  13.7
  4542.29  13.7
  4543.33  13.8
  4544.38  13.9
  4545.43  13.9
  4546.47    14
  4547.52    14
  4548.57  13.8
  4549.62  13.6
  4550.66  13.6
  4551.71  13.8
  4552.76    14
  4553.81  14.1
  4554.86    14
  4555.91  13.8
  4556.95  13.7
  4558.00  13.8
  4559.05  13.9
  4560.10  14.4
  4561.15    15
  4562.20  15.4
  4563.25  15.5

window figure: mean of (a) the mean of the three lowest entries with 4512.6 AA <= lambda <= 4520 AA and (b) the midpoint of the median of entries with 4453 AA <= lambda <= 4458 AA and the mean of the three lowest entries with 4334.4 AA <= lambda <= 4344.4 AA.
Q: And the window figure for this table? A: 12.6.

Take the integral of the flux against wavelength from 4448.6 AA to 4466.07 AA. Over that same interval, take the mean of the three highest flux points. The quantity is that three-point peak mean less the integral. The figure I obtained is -216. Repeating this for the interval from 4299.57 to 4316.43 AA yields -162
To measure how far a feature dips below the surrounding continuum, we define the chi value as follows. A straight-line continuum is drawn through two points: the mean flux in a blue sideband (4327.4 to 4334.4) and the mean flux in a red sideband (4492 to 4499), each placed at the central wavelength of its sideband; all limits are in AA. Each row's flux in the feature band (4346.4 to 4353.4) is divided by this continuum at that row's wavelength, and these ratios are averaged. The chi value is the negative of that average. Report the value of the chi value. -0.96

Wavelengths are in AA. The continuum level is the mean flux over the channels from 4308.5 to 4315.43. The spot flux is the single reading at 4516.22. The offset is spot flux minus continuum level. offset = 4.1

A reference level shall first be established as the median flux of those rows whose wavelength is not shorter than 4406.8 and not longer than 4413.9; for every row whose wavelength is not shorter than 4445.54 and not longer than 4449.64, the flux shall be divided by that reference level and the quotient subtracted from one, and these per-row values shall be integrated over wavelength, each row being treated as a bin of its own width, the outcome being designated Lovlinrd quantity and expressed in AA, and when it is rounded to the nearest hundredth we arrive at -0.22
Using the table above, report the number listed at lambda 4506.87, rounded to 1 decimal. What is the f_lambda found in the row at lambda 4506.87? 16.0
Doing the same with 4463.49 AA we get 14.2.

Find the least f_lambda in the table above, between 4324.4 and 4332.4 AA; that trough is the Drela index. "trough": 11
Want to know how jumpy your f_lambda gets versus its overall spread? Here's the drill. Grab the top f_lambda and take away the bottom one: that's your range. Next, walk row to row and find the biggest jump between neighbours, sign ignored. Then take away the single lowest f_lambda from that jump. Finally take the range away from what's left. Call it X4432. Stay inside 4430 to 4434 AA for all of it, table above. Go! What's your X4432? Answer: -14.3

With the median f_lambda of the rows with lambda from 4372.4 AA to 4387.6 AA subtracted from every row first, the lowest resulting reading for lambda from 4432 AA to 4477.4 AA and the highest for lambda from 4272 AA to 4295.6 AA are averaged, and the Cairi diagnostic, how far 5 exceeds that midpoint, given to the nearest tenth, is 6.4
